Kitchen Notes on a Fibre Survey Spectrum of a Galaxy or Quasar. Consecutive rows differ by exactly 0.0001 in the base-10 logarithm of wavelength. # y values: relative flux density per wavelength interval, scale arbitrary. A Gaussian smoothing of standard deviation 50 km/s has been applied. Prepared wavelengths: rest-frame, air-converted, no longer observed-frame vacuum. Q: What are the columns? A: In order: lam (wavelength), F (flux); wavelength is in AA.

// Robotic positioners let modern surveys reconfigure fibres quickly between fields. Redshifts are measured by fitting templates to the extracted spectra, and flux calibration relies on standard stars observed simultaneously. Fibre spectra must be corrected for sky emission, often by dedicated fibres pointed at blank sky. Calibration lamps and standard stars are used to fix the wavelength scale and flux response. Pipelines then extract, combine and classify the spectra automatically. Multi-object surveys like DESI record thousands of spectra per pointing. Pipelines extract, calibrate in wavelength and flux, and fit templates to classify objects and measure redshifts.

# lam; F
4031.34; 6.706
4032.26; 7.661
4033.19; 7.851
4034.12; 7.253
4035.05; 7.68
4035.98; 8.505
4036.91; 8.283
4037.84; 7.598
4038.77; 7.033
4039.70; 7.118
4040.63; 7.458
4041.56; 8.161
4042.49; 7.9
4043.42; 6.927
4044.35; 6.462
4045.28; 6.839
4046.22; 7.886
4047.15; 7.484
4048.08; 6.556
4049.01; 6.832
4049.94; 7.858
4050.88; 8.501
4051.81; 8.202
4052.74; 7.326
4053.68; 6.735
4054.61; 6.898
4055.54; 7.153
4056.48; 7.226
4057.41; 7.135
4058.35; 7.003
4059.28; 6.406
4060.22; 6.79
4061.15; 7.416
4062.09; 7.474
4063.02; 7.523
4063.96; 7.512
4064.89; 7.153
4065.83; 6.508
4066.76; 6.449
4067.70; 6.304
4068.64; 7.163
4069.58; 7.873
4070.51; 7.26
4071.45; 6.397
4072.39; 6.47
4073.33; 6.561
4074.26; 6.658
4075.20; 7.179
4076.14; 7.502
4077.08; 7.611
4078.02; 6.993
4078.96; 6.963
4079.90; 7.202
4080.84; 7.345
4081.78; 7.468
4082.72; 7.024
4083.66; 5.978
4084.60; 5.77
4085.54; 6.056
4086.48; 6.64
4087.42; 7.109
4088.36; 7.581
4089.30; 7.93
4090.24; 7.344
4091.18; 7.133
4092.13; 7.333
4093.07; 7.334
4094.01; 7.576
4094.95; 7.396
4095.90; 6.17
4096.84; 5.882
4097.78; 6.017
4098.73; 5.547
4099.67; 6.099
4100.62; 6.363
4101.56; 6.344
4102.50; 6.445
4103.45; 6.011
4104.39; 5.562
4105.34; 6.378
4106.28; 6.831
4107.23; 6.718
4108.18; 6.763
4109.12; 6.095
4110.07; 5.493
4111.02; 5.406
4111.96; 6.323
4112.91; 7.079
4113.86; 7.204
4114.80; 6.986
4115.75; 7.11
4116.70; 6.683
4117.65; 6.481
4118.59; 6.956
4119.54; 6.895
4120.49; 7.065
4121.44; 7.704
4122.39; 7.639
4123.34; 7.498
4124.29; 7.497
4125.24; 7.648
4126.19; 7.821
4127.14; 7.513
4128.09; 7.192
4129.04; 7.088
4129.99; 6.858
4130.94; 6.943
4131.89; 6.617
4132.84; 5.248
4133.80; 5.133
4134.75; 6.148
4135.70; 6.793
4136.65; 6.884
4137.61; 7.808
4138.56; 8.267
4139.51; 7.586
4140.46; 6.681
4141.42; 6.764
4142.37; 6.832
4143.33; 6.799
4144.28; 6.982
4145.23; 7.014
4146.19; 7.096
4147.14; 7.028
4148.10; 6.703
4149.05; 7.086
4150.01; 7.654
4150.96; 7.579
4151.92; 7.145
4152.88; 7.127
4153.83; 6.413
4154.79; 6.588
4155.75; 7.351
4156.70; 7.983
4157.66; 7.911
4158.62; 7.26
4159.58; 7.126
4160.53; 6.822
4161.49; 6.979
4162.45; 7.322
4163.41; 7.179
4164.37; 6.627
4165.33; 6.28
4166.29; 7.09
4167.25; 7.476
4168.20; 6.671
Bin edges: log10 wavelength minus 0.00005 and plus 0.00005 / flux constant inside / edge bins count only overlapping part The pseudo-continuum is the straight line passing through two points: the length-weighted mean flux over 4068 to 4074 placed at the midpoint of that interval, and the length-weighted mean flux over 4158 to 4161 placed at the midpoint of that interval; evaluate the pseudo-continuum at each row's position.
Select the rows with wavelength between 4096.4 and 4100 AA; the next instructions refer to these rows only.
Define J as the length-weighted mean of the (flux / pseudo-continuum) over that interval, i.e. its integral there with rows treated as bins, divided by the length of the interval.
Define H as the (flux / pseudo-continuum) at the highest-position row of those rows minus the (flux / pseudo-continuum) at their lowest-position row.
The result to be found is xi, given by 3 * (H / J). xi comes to 0.11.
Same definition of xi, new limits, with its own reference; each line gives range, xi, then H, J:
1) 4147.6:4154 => -0.13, -0.04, 1.01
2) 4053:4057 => 0.21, 0.07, 1.02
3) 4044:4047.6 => 0.42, 0.15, 1.04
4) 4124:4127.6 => 0.00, 0.00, 1.08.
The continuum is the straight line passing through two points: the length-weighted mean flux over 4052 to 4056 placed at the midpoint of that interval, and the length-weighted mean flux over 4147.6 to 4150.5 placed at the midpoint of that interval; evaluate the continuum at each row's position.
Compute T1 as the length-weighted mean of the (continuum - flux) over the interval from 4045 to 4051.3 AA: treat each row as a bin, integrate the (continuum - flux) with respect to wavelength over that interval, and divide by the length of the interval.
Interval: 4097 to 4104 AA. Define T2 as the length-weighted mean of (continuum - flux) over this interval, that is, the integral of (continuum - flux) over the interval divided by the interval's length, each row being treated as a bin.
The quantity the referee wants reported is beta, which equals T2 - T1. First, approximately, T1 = -0.32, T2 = 1.03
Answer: 1.4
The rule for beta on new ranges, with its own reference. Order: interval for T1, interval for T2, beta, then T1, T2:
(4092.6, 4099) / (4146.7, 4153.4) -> -0.6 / 0.54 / -0.03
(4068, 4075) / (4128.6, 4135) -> 0.6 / 0.21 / 0.85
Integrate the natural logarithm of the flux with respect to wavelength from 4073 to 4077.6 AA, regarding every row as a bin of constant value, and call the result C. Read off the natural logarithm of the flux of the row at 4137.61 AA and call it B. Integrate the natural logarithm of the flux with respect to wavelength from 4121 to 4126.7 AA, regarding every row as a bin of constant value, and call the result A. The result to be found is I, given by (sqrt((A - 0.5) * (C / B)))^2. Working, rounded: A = 11.6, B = 2.06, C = 9.0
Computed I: 49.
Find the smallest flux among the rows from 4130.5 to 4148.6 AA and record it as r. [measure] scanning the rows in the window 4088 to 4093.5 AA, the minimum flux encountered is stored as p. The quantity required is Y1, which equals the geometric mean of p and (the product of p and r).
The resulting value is 16.2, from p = 7.133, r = 5.133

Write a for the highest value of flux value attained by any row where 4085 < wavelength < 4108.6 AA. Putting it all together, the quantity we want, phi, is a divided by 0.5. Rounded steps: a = 7.93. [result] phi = 15.9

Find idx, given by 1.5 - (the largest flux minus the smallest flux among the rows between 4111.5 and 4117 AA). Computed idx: 0.6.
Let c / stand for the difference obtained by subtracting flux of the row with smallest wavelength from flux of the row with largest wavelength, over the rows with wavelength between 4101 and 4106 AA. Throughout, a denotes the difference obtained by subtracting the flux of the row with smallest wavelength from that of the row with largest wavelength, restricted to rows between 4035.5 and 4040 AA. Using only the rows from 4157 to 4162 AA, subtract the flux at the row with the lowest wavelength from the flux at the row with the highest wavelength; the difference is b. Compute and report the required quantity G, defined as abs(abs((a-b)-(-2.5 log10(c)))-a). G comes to 5.5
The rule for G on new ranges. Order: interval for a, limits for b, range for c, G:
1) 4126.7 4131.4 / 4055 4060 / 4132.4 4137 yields 1.3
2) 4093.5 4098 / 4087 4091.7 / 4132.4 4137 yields 2.6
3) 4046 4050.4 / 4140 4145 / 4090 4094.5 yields 1.9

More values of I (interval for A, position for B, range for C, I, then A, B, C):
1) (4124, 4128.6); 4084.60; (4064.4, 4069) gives 44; 9.3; 1.75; 8.8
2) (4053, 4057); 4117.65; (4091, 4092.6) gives 12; 7.8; 1.87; 3.2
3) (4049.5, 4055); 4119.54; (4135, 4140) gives 55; 11.1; 1.93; 10.0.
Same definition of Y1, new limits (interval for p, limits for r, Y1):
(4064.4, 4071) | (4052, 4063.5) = 16.0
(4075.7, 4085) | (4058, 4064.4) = 14.6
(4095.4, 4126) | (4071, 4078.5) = 13.7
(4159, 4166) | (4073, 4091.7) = 15.1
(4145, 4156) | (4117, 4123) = 16.3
